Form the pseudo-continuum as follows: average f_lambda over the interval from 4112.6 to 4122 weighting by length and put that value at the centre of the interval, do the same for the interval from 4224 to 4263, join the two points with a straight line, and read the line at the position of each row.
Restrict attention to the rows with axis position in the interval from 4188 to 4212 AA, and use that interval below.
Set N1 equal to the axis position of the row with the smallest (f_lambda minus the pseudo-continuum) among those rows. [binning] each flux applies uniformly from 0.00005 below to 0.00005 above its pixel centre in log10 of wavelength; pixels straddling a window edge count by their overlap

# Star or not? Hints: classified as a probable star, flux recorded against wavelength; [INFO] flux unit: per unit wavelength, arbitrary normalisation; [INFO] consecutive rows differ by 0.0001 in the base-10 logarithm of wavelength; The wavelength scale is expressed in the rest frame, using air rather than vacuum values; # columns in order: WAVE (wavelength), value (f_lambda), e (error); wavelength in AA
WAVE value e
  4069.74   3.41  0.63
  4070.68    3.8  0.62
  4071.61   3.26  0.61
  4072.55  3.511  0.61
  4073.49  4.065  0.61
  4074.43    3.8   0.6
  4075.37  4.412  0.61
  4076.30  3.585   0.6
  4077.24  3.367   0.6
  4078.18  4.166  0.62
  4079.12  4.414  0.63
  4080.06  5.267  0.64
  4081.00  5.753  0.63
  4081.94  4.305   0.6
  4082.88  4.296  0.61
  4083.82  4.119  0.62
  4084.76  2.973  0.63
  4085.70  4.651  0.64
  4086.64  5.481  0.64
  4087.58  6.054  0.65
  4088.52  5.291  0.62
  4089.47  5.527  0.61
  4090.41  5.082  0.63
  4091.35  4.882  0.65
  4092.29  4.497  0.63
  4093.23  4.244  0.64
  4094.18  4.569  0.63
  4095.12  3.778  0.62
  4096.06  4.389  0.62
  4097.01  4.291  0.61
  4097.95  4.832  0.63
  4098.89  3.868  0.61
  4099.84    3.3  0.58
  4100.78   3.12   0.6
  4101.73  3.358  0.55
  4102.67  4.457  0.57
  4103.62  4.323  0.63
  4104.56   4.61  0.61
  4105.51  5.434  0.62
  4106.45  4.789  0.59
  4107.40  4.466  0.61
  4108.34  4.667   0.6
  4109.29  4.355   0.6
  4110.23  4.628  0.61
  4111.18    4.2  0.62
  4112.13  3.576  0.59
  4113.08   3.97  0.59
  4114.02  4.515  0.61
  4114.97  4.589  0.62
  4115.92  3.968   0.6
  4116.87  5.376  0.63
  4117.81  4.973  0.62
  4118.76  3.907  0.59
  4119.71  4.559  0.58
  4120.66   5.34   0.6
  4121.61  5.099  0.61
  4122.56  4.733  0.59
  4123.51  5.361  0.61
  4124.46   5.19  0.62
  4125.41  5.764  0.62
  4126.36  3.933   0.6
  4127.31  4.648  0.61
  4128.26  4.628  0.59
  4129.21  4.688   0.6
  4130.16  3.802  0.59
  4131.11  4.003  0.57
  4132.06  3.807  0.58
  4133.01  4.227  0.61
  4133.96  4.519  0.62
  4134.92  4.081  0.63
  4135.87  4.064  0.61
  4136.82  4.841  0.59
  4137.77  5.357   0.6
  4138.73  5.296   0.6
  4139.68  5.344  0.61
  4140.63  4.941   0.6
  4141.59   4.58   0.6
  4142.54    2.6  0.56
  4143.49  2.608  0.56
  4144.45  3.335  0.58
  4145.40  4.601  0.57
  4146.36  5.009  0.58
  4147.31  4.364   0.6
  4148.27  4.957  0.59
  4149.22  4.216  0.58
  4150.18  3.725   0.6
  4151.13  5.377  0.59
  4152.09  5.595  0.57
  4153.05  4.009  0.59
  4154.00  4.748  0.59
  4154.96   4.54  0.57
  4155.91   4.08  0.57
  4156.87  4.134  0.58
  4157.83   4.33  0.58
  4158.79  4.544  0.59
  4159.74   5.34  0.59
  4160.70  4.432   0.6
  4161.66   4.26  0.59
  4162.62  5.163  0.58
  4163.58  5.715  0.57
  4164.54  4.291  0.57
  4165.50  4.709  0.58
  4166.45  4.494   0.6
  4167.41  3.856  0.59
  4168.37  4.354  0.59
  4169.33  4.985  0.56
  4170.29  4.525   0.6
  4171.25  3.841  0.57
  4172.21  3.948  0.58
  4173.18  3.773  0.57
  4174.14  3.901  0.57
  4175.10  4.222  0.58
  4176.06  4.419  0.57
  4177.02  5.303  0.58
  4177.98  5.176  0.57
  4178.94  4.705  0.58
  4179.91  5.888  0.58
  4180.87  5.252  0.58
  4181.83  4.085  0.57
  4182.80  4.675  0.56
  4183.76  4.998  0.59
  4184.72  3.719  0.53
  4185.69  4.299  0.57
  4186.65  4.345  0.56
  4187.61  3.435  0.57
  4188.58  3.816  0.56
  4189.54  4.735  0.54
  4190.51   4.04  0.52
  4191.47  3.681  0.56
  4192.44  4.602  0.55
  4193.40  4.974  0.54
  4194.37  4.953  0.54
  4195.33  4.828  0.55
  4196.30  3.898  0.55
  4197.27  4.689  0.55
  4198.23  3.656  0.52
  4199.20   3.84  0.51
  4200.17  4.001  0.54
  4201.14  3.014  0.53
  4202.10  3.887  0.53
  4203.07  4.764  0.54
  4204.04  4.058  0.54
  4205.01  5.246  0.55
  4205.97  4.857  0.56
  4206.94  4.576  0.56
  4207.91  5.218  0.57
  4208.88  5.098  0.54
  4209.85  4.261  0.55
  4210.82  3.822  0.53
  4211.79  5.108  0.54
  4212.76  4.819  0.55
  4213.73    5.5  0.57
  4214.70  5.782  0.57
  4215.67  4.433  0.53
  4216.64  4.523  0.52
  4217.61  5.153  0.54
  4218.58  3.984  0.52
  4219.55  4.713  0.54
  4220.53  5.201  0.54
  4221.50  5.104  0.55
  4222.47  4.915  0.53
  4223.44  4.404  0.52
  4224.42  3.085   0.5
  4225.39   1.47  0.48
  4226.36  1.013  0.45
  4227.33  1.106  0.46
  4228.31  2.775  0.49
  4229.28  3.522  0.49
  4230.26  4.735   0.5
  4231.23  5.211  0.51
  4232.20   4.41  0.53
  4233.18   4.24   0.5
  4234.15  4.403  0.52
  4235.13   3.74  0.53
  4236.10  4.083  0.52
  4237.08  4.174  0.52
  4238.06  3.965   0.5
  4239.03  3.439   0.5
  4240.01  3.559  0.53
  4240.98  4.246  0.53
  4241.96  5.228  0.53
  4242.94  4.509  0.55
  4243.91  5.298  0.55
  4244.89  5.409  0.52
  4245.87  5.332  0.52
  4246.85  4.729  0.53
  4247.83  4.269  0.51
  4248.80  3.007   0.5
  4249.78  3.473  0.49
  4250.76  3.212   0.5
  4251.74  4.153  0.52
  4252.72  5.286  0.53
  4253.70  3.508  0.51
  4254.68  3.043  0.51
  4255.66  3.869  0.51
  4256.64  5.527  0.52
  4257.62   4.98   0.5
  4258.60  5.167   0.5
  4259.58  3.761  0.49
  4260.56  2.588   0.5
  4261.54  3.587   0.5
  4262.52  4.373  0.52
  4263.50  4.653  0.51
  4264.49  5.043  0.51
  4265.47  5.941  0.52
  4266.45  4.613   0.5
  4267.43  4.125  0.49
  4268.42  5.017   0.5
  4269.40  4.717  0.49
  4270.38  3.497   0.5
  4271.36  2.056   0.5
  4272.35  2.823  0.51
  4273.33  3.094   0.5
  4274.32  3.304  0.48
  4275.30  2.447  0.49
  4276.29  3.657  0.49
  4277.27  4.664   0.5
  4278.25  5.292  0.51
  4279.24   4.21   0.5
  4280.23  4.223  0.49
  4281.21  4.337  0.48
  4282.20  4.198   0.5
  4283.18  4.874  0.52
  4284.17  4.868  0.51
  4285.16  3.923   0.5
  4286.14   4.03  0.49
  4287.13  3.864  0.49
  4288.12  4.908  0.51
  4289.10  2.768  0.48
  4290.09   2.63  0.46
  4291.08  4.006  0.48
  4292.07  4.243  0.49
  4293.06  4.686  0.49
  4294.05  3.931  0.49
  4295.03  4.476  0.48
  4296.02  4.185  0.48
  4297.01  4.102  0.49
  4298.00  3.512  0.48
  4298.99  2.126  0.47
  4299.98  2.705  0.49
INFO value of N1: 4201.14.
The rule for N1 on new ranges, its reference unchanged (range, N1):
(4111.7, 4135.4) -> 4112.13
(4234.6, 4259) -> 4248.80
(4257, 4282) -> 4271.36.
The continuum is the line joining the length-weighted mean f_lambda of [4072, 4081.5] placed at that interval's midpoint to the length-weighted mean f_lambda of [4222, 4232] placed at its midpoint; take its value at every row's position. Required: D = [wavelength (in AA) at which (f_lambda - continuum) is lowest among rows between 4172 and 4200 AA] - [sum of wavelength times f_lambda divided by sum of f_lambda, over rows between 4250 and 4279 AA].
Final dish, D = -76.6 AA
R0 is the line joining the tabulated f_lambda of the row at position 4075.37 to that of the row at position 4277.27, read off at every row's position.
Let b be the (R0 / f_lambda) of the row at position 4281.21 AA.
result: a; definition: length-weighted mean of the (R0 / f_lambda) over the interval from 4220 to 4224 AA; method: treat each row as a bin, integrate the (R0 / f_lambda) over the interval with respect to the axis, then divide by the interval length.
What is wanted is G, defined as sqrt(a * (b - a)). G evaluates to 0.35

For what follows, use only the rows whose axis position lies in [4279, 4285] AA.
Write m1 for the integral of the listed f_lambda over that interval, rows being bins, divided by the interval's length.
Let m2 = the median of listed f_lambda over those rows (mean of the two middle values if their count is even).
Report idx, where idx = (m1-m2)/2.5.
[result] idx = 0.06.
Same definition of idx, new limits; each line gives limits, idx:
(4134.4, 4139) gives -0.06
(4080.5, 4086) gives 0.02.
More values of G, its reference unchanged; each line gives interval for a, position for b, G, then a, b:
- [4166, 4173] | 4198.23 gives 0.44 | 1.07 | 1.25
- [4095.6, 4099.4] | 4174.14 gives 0.37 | 1.03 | 1.16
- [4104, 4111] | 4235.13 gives 0.51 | 0.96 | 1.23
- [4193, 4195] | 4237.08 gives 0.41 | 0.92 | 1.11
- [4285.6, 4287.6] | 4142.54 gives 0.80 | 1.19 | 1.73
